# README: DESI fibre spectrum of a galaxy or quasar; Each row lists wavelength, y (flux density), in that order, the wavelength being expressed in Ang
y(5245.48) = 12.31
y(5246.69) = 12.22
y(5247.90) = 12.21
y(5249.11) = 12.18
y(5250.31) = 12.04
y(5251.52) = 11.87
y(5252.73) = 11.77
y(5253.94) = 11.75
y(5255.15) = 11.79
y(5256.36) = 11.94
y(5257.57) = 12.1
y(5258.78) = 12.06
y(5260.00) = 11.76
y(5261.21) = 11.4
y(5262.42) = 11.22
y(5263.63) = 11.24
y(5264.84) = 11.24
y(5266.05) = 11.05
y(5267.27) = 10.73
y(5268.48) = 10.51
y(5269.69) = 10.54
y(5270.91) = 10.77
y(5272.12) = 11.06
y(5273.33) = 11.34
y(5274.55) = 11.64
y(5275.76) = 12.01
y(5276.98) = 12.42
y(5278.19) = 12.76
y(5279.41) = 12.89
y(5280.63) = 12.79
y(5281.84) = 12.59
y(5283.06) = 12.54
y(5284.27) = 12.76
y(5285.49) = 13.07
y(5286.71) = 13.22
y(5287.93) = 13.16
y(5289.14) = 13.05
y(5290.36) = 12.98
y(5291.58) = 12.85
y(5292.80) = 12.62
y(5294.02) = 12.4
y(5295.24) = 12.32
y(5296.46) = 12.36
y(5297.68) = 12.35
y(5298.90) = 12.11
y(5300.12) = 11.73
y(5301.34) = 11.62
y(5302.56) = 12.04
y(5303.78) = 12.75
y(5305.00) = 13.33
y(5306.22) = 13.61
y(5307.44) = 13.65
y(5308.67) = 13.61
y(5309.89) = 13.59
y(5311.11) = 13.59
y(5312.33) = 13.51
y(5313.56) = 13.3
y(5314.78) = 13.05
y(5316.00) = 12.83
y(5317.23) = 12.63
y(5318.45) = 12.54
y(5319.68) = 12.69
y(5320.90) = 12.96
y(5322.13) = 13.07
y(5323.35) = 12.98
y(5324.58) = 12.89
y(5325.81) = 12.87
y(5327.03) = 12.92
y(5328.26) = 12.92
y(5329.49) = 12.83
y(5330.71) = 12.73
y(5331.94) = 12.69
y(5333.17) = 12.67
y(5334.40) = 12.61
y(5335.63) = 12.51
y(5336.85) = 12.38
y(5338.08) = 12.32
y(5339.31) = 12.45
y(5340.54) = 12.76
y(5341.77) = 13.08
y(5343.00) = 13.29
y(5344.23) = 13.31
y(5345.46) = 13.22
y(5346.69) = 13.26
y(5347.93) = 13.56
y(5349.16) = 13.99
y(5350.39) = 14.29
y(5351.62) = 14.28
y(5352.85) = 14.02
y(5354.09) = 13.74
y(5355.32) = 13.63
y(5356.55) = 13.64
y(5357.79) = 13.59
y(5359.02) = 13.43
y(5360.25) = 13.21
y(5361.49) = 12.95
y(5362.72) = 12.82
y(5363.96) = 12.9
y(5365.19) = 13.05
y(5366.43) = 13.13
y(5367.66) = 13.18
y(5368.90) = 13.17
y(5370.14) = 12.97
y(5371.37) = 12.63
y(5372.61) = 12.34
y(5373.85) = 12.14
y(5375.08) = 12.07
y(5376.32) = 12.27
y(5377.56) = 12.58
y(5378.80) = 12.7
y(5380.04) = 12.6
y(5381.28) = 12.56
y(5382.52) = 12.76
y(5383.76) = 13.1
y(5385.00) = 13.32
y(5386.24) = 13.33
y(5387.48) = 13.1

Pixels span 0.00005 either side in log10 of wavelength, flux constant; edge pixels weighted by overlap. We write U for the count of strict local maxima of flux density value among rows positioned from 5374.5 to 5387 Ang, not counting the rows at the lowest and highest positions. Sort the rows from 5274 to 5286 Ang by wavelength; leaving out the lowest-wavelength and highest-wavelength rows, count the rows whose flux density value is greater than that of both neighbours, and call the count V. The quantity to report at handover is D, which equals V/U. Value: 1.0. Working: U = 1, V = 1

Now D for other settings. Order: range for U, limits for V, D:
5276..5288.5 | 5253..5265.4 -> 0.5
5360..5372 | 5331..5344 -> 0.0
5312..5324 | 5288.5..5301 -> 1.0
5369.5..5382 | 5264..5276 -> 0.0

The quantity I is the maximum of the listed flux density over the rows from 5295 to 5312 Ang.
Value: 13.65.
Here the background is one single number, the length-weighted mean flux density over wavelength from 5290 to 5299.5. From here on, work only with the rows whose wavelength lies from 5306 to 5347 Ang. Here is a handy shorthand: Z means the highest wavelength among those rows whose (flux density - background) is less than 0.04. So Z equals 5339.31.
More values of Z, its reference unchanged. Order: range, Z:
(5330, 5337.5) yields 5336.85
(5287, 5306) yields 5302.56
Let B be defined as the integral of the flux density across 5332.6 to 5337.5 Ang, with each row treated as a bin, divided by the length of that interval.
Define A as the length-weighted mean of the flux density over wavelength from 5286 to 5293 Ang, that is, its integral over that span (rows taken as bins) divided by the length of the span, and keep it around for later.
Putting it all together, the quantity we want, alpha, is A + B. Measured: 25.5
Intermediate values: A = 13.0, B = 12.6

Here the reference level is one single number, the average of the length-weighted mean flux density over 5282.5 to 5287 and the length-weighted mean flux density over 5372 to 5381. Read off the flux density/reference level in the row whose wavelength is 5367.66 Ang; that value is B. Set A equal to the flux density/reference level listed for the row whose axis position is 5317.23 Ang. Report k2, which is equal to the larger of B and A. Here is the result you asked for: 1.043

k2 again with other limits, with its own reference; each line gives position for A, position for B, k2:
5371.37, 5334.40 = 1.000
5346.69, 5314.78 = 1.050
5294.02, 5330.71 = 1.008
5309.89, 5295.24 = 1.076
